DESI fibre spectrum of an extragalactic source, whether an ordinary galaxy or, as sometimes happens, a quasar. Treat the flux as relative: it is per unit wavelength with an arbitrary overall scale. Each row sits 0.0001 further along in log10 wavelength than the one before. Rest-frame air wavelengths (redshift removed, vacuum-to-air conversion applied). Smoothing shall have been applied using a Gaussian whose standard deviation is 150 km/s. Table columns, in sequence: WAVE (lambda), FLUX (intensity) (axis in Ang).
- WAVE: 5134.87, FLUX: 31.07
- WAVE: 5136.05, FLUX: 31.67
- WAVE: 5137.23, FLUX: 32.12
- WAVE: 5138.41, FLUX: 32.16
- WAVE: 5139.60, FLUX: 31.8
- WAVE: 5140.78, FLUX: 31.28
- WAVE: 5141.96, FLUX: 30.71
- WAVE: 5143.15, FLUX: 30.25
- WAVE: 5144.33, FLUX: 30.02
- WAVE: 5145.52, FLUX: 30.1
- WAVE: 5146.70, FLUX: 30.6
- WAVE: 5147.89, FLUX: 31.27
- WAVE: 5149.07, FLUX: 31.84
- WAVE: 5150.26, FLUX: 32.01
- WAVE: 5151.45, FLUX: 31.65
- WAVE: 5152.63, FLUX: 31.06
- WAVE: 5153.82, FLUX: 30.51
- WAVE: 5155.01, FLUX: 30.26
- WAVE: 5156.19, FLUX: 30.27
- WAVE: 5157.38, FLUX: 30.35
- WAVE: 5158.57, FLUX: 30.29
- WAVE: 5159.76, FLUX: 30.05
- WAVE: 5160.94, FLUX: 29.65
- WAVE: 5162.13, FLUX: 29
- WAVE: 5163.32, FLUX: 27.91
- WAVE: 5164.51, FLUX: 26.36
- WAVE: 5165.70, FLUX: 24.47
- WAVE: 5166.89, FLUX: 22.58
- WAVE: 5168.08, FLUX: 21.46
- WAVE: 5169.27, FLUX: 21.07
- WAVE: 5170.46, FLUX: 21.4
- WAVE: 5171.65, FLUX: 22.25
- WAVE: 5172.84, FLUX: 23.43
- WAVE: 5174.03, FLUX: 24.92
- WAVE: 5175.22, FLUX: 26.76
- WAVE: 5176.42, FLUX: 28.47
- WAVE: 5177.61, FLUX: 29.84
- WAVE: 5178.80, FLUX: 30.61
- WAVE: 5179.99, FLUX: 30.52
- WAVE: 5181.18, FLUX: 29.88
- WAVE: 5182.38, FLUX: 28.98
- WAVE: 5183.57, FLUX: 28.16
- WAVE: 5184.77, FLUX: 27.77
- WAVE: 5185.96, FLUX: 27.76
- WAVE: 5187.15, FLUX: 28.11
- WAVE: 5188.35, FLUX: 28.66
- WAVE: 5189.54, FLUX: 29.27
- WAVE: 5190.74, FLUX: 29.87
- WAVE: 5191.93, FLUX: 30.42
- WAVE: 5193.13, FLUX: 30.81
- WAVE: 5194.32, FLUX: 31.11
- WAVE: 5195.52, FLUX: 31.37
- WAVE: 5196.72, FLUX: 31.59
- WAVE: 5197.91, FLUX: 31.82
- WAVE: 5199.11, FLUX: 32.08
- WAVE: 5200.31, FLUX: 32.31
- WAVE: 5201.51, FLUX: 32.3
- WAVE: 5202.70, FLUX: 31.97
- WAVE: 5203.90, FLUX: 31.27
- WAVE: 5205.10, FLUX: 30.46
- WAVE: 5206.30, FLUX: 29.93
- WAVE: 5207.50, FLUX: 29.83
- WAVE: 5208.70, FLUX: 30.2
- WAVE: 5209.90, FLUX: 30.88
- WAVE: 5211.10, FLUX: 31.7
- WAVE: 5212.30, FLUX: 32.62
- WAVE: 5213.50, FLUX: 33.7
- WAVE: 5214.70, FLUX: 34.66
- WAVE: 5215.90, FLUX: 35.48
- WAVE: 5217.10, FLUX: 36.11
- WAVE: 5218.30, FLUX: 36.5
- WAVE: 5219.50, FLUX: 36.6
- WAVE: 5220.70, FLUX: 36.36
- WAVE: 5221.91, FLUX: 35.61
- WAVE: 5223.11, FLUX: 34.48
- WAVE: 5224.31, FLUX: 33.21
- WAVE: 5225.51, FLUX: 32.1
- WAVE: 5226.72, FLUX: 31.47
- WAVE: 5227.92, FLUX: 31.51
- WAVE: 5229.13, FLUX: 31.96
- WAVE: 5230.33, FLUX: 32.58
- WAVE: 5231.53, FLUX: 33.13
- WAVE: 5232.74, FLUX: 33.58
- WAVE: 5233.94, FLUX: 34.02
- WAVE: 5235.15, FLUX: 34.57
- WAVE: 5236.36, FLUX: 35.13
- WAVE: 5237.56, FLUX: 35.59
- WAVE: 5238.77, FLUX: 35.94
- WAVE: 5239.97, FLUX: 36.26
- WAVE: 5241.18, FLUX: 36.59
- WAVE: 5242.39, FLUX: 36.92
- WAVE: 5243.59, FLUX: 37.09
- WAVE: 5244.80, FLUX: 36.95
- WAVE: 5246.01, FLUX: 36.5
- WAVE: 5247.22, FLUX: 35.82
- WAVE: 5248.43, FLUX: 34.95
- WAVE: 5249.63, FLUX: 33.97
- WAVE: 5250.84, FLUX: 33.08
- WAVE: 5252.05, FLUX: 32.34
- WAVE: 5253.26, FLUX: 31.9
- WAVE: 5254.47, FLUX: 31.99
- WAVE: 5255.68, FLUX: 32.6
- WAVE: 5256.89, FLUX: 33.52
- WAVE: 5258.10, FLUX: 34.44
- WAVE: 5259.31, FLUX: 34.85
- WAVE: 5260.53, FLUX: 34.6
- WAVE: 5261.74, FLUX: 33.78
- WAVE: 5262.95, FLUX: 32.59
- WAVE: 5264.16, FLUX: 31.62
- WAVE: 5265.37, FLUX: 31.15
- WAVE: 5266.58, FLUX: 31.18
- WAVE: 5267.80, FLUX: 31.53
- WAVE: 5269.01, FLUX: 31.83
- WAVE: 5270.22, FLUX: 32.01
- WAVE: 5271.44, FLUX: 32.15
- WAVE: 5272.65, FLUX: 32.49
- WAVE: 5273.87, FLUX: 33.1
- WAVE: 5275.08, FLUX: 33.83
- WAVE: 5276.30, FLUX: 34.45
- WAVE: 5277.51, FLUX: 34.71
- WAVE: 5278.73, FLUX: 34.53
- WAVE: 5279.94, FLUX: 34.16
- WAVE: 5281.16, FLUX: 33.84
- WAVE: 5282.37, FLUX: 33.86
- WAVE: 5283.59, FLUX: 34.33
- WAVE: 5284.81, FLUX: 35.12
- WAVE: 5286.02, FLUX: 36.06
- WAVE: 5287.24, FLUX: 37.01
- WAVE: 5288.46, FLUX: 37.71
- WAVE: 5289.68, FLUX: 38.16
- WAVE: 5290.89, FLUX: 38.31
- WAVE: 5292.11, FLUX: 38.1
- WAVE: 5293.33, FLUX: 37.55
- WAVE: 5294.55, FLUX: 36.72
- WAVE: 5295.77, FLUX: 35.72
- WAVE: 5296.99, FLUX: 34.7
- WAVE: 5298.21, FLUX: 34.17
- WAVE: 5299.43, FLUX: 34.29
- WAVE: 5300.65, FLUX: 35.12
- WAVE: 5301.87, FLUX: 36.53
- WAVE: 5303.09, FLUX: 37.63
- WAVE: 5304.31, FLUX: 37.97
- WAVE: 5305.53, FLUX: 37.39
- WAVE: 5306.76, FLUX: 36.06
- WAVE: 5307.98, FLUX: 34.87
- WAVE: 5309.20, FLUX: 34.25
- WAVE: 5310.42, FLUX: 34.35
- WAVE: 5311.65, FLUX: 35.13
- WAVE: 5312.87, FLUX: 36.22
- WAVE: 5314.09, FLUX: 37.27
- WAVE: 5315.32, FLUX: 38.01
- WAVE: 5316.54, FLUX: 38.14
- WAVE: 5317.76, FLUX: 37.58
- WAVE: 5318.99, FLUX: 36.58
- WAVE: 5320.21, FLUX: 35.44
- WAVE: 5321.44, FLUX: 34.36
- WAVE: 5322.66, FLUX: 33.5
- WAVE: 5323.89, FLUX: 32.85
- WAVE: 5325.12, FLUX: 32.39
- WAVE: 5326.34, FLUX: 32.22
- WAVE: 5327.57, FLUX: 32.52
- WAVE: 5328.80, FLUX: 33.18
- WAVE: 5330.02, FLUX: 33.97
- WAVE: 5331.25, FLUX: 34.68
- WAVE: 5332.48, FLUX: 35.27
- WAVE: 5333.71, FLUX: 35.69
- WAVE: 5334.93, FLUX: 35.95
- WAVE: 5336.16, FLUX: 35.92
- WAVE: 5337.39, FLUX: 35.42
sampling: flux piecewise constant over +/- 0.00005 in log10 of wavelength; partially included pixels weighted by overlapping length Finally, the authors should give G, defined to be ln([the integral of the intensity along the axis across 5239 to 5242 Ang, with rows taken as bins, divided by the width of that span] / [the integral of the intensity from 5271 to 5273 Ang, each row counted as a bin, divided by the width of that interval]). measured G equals 0.117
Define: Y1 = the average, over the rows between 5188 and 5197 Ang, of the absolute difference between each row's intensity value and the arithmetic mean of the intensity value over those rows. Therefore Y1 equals 0.84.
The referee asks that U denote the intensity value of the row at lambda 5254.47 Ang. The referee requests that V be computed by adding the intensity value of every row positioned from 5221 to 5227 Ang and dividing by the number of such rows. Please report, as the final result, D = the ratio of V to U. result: 1.04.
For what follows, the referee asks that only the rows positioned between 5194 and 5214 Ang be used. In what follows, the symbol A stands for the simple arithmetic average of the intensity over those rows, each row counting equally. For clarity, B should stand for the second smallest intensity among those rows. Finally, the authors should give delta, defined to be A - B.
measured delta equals 1.5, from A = 31.5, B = 29.93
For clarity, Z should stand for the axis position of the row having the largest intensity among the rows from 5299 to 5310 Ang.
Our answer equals 5304.31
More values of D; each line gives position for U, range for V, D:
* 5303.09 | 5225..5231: 0.85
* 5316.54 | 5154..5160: 0.79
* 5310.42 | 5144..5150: 0.90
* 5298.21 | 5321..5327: 0.97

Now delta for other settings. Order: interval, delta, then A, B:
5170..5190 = 5.2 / 27.5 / 22.25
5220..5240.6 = 2.5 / 34.0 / 31.51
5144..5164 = 1.4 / 30.4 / 29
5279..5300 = 2.0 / 35.9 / 33.86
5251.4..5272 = 1.4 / 32.6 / 31.18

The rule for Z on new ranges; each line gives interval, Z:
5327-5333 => 5332.48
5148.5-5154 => 5150.26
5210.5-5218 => 5217.10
